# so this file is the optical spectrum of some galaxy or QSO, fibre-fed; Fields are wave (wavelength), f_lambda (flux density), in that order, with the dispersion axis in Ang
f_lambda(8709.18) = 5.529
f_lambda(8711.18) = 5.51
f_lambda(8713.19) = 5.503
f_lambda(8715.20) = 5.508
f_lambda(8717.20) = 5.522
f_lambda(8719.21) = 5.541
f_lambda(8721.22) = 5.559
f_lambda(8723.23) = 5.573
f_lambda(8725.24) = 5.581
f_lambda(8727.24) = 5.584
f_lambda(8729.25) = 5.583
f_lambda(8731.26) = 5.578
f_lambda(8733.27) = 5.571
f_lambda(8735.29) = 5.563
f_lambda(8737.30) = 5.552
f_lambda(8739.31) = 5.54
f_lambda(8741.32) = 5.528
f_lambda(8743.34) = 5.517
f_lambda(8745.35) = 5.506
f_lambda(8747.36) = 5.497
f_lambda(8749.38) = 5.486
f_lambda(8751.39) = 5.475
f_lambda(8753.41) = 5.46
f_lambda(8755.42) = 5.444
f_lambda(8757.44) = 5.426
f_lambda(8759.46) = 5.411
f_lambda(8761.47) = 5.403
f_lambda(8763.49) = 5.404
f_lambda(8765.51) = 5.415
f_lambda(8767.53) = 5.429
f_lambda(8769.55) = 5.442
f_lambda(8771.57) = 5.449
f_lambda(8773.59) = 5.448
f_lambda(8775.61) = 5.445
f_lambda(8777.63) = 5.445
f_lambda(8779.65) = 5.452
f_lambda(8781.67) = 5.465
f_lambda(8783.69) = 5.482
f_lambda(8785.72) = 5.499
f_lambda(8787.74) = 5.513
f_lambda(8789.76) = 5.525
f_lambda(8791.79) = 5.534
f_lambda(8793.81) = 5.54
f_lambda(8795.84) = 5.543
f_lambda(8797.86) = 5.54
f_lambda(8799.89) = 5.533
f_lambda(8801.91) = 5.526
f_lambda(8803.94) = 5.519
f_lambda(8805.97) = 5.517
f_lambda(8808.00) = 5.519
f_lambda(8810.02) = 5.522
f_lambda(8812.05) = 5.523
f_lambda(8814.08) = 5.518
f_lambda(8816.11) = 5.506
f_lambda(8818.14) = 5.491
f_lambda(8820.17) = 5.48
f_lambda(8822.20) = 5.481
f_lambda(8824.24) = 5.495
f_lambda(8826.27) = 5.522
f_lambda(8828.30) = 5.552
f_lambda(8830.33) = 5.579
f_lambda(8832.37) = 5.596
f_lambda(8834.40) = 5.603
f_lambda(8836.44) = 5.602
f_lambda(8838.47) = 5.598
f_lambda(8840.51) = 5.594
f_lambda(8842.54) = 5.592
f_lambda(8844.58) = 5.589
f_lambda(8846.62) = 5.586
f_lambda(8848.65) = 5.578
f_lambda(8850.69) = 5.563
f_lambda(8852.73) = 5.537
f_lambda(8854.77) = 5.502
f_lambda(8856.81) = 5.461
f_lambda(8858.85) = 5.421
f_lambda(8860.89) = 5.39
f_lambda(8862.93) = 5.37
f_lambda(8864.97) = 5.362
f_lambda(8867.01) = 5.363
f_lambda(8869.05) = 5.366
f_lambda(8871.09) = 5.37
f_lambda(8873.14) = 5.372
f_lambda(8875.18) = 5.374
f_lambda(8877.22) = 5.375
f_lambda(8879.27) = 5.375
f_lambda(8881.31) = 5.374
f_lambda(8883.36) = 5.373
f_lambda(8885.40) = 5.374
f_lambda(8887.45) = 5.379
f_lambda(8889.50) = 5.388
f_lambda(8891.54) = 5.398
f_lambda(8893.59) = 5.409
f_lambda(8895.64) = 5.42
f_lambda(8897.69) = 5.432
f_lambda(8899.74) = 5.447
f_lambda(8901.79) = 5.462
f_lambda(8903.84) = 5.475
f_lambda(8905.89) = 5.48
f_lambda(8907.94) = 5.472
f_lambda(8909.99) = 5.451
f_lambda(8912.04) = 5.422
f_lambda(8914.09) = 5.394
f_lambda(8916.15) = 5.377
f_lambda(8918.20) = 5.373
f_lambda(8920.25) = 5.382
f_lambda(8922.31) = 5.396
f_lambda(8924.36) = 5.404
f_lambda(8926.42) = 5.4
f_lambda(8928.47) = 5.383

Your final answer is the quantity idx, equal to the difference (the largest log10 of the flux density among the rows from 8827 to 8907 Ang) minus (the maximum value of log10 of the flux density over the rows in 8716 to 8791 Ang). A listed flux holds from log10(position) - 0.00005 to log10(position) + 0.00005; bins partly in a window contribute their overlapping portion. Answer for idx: 0.001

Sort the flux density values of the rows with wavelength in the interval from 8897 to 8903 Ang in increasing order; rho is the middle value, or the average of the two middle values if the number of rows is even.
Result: 5.45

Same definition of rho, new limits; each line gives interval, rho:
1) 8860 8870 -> 5.37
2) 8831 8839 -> 5.60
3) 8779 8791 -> 5.49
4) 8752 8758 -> 5.44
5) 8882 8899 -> 5.39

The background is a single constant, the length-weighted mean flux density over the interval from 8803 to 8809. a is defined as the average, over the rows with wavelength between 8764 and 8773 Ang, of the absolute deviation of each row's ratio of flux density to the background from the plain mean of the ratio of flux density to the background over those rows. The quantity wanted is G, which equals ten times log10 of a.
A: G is -26.7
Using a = 0.0021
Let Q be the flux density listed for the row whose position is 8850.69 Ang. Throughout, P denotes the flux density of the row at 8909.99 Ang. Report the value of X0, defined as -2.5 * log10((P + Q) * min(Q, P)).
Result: -4.45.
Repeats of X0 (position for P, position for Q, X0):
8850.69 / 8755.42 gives -4.44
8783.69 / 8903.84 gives -4.45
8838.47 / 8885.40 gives -4.43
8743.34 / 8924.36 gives -4.43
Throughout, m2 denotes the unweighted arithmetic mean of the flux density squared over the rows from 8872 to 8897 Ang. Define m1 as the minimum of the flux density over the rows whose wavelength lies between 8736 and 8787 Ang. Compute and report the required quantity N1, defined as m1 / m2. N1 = 0.186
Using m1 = 5.403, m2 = 29.0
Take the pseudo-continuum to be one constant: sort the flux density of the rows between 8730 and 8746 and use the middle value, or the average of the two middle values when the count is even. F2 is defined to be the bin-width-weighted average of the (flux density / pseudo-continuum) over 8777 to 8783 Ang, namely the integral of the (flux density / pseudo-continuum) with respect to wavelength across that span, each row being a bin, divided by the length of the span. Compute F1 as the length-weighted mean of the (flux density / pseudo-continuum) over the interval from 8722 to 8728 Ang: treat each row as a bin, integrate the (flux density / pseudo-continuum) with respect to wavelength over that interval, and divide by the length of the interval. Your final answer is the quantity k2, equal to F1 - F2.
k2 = 0.022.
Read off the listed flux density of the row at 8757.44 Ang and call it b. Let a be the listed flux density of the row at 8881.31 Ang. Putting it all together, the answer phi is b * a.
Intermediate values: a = 5.374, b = 5.426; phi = 29.2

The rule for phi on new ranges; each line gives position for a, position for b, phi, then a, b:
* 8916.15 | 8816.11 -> 29.6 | 5.377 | 5.506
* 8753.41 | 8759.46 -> 29.5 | 5.46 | 5.411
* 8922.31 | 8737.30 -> 30.0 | 5.396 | 5.552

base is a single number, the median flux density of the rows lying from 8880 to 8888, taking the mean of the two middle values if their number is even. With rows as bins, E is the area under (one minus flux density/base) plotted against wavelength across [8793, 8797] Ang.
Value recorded -0.12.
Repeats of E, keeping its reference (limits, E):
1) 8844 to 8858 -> -0.44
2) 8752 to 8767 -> -0.14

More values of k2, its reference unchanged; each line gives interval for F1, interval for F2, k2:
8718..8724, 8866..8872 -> 0.032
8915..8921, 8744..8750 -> -0.022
